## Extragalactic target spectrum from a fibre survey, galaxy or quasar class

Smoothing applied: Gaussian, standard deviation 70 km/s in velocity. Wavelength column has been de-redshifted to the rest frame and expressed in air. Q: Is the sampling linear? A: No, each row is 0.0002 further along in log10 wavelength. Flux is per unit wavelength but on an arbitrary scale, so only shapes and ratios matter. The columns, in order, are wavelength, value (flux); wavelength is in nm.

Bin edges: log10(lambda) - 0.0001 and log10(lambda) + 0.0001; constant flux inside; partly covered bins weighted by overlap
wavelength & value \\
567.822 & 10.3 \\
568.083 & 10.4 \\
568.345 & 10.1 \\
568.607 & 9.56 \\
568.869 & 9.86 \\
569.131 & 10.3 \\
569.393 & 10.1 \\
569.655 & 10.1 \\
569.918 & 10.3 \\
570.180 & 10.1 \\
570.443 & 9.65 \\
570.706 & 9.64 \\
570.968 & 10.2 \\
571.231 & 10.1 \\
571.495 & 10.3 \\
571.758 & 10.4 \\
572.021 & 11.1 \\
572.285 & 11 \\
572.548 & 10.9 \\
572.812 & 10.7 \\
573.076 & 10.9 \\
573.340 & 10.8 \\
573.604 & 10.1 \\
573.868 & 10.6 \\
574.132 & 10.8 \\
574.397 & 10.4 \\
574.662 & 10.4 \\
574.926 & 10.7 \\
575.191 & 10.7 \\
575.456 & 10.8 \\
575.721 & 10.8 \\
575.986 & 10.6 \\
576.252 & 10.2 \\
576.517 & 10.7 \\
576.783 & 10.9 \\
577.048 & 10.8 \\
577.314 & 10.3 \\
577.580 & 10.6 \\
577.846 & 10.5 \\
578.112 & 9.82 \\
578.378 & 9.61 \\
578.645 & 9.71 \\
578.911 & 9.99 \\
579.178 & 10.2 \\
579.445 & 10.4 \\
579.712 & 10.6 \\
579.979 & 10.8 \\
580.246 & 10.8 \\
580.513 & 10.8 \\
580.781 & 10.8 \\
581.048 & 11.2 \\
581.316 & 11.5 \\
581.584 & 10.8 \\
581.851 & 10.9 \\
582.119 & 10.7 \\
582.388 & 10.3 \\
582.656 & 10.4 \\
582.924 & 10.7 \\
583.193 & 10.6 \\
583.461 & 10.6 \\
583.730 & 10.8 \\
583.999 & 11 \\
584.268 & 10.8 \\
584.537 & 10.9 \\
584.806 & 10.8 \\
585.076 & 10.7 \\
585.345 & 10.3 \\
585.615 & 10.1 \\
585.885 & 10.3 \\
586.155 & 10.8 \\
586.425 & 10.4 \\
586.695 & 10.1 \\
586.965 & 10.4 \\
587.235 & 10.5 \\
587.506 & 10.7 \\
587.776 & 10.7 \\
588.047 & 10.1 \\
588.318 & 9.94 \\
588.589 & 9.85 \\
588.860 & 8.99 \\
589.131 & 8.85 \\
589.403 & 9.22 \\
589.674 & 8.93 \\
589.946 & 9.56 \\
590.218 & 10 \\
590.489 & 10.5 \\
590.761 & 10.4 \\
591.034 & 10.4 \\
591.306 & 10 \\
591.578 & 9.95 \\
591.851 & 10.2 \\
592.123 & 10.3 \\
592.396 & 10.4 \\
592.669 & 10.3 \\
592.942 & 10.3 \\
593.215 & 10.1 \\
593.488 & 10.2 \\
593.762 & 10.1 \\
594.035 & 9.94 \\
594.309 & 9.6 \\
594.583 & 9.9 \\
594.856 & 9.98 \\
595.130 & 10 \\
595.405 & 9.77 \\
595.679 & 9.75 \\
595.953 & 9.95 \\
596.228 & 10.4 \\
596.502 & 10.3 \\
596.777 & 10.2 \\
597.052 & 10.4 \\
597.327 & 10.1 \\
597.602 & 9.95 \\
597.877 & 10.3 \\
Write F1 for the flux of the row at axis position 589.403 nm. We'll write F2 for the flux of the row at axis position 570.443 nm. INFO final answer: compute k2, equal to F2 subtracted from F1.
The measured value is -0.4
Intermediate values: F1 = 9.22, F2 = 9.65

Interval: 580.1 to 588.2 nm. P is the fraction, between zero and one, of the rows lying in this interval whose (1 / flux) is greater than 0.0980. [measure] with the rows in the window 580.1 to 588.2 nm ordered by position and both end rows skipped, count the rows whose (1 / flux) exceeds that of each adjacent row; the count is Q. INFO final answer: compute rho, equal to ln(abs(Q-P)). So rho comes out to 1.59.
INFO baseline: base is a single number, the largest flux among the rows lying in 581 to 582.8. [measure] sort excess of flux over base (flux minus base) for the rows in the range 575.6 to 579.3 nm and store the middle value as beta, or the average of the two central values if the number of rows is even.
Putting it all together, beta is -1.10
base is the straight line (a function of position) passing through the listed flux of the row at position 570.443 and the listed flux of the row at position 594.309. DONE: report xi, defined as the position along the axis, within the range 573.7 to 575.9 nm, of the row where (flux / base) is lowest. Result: 574.397 nm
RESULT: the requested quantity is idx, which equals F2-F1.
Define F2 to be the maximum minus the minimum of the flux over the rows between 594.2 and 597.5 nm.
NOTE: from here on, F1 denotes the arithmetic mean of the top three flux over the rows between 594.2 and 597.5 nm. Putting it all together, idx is -9.6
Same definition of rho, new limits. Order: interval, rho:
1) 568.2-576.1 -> 1.53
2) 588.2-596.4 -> 1.66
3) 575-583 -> 1.57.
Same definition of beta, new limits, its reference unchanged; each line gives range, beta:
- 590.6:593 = -1.20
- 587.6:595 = -1.50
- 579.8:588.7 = -0.80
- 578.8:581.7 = -0.70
